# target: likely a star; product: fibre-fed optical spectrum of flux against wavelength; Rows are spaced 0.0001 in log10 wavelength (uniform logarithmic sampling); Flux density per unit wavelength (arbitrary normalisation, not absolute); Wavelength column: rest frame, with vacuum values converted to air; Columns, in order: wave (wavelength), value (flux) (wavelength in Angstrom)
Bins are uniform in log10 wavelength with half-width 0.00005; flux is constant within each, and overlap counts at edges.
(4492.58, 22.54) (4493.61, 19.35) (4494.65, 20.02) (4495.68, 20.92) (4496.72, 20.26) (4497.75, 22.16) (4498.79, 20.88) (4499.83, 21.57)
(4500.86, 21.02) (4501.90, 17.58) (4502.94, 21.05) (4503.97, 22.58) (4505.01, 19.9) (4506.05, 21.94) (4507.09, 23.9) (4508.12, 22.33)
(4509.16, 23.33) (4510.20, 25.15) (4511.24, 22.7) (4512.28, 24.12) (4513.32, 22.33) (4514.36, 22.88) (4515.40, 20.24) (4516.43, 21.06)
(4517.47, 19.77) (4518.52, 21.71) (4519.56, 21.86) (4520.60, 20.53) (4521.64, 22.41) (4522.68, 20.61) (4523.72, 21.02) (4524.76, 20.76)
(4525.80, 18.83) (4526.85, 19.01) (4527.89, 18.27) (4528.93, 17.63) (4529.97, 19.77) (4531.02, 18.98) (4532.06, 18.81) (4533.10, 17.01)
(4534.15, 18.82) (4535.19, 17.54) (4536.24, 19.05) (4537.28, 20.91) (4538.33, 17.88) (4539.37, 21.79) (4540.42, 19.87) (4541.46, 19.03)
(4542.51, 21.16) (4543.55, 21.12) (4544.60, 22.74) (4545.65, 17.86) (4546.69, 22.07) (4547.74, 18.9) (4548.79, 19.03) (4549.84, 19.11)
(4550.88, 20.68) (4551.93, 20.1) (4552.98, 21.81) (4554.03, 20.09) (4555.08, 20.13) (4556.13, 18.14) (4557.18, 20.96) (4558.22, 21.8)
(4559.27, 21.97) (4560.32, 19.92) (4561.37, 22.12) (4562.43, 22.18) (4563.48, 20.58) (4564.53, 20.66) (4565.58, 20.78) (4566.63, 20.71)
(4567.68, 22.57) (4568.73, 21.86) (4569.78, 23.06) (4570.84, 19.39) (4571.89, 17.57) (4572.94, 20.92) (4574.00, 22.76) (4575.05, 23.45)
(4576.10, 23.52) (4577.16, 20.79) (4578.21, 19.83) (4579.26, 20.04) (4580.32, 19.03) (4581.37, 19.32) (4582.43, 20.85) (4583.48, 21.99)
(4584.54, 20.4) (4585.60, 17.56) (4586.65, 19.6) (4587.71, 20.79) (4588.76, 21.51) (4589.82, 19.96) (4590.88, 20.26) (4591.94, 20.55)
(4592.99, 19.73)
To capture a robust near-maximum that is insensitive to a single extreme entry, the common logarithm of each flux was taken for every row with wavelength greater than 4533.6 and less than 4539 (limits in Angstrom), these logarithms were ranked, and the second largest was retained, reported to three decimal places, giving 1.280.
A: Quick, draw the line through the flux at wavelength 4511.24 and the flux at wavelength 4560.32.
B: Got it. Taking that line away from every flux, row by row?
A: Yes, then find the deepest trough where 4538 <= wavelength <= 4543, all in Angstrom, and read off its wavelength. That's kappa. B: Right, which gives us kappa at 4538.33 Angstrom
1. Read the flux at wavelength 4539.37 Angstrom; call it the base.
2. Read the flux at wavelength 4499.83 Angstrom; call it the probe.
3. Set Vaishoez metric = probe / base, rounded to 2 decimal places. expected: 0.99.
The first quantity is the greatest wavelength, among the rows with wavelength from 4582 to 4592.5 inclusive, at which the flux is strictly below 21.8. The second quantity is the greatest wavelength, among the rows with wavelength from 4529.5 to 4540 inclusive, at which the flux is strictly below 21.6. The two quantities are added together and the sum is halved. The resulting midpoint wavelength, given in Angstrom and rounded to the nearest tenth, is 4565.1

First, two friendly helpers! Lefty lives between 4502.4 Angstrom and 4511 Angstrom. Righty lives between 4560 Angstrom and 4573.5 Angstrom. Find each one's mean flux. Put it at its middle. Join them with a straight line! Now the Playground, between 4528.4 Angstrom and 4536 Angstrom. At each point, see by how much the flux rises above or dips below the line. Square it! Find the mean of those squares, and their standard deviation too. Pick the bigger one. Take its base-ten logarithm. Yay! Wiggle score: 1.1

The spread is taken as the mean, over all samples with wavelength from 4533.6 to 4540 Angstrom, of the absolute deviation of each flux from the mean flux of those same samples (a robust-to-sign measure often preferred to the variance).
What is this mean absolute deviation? 1.3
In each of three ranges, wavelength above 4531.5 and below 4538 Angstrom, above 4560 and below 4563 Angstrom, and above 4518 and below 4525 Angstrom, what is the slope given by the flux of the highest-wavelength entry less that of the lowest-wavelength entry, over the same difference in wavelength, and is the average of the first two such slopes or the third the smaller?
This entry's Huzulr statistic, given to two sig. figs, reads -0.15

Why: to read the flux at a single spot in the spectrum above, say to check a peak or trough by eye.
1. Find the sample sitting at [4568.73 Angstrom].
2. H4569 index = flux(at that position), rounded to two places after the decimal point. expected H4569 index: 21.86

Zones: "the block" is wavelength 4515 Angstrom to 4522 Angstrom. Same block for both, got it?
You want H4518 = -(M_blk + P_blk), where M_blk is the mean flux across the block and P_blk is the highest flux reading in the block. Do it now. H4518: -43.5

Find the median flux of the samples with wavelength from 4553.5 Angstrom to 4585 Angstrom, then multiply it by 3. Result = 62.4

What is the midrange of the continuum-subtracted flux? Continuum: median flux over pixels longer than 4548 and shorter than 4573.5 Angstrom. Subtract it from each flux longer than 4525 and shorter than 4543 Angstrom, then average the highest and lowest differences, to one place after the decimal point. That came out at -1.3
